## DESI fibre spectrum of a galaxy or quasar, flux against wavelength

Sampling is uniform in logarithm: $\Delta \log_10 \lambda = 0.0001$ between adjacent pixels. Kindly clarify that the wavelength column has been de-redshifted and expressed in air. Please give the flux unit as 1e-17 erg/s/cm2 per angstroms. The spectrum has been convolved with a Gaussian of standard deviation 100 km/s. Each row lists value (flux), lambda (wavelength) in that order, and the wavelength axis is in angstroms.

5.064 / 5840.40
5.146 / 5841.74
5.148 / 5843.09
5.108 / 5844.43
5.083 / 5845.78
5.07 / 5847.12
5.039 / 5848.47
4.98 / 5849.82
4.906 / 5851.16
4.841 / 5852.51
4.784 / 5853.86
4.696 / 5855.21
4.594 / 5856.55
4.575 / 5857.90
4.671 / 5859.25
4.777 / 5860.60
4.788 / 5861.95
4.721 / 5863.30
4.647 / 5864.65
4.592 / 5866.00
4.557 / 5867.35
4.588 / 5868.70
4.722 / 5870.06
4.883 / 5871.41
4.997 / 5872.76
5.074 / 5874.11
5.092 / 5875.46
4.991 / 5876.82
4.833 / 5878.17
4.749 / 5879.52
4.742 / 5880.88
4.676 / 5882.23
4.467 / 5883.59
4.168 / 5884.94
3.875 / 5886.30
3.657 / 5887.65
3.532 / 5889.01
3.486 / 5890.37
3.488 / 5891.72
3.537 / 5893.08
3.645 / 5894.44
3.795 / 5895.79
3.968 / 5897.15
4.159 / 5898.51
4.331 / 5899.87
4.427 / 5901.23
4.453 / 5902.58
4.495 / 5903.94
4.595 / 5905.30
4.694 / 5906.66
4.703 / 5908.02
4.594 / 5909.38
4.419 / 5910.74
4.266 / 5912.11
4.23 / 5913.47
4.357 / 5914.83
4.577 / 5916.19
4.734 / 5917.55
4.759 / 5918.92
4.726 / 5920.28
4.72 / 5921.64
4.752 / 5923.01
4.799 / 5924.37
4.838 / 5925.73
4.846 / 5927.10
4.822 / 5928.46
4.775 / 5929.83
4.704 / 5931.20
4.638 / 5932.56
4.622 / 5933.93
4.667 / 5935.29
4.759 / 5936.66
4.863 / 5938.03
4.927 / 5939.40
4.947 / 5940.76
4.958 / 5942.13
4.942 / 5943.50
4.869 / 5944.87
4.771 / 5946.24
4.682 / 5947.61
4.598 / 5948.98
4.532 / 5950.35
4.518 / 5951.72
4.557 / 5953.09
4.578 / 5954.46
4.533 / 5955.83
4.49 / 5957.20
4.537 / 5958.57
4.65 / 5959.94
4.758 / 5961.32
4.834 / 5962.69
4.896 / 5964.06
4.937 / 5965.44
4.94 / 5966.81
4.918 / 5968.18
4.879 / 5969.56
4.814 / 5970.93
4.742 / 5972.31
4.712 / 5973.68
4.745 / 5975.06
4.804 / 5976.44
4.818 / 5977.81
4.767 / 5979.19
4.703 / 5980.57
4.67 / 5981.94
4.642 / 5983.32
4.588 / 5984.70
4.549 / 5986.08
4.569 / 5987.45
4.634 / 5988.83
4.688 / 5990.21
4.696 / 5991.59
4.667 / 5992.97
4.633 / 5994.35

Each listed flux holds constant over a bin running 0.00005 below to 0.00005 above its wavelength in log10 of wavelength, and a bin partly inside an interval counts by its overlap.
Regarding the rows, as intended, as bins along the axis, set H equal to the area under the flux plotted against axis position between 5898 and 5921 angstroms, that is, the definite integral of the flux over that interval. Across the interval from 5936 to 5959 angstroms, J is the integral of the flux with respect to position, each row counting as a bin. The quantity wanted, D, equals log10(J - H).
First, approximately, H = 104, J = 108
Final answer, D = 0.7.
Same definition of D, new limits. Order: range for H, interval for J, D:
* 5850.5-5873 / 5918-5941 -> 0.5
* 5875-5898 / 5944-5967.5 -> 1.2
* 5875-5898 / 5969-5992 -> 1.1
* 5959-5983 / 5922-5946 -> -0.6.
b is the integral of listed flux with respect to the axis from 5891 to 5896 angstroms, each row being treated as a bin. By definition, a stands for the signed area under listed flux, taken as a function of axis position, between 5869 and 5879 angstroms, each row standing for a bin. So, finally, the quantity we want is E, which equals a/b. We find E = 2.7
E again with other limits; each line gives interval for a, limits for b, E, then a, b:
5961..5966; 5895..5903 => 0.7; 24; 33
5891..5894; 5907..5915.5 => 0.3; 11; 38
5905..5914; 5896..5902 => 1.6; 40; 25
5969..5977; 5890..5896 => 1.8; 38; 22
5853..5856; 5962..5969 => 0.4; 14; 34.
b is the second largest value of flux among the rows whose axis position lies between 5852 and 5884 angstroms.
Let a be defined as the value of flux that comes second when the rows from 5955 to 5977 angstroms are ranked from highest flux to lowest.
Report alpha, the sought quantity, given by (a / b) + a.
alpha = 5.91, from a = 4.937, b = 5.074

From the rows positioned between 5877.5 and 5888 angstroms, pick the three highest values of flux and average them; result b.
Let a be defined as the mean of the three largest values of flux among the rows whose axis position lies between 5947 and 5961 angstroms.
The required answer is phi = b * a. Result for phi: 22.2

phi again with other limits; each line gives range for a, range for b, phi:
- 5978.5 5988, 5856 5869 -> 22.4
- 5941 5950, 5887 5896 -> 18.2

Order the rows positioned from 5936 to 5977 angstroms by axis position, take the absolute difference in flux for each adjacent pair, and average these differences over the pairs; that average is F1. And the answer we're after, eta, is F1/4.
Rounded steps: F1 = 0.054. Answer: 0.0134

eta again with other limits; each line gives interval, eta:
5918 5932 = 0.0085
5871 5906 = 0.0292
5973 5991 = 0.0107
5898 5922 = 0.0233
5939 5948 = 0.0128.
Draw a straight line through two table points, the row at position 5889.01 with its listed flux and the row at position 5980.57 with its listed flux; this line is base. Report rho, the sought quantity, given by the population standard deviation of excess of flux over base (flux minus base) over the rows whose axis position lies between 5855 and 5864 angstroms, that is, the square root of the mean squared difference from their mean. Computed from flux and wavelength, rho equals 0.06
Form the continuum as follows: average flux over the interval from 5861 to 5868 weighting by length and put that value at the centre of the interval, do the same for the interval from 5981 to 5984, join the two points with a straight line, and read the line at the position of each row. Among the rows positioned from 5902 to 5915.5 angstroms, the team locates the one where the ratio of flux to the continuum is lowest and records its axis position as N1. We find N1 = 5913.47 angstroms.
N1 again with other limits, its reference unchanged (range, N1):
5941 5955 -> 5951.72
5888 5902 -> 5890.37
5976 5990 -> 5986.08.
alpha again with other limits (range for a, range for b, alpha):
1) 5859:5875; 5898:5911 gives 6.06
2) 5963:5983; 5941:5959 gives 5.94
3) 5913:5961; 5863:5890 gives 5.92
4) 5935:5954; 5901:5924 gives 5.99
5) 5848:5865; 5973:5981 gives 6.02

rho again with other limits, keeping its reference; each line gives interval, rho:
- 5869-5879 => 0.12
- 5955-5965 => 0.12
